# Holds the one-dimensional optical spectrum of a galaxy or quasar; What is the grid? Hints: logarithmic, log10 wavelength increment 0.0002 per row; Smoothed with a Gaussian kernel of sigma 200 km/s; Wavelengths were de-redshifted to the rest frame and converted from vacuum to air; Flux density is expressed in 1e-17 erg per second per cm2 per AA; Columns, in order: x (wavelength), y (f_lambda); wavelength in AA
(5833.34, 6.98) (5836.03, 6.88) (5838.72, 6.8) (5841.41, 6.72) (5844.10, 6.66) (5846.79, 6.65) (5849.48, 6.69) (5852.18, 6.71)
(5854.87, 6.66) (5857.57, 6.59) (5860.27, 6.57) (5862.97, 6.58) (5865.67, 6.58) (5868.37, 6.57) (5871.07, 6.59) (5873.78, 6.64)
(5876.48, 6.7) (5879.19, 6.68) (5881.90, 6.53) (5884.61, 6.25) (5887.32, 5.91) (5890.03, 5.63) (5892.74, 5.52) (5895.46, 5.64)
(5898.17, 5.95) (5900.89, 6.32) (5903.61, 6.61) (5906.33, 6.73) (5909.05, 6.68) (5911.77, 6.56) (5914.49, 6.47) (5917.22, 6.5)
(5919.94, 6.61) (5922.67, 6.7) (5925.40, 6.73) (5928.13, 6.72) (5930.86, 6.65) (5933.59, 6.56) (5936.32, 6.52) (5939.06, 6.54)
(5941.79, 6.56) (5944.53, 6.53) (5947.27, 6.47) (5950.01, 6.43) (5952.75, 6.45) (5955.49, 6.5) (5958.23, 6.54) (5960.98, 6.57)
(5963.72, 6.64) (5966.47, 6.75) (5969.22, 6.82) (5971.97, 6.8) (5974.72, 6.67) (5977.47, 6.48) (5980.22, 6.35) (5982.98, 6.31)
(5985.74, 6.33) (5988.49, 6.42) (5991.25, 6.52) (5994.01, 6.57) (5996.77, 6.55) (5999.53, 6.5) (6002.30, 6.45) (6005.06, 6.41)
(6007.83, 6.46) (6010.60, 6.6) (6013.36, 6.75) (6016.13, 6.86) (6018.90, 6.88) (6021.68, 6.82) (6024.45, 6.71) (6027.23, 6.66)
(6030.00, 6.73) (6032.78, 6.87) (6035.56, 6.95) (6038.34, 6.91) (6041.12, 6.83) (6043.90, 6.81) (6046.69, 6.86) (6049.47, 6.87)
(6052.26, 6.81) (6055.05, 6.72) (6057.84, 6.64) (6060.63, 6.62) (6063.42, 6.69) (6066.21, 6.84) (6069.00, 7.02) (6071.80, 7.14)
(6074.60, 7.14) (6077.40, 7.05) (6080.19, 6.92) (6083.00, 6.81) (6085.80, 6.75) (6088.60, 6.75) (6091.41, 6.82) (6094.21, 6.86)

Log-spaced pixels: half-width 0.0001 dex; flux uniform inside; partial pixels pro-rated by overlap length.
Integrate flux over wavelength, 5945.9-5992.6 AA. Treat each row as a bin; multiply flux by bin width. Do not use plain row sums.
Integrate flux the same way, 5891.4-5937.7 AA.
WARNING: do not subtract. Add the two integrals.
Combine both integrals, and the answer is 603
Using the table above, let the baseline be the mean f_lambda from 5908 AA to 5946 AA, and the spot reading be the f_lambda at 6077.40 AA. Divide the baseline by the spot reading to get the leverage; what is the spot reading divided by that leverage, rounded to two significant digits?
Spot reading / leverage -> 7.5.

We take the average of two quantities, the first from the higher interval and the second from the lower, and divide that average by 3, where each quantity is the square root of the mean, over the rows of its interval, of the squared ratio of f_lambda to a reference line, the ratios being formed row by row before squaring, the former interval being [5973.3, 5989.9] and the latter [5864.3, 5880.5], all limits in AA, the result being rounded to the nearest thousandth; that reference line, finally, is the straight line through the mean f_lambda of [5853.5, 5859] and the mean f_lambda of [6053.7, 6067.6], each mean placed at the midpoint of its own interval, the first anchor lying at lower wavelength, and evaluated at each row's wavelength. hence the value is 0.327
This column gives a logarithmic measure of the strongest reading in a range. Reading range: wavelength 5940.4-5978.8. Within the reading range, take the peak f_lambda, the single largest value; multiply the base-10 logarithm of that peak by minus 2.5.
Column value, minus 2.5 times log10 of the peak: -2.084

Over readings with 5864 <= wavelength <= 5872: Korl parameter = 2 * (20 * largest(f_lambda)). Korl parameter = 264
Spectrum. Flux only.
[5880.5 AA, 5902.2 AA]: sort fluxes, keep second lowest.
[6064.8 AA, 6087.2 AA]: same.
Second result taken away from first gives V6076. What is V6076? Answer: -1.2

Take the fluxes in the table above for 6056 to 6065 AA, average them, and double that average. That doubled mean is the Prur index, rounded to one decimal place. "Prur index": 13.3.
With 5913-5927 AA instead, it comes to 13.2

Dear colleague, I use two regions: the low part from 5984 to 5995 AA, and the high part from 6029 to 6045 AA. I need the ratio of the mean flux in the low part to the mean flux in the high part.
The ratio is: 0.94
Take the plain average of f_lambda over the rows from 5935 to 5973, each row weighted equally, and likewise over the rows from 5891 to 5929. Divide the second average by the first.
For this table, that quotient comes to 0.97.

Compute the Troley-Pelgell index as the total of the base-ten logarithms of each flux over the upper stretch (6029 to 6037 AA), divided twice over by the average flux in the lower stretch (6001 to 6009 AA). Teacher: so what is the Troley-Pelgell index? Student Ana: 0.0604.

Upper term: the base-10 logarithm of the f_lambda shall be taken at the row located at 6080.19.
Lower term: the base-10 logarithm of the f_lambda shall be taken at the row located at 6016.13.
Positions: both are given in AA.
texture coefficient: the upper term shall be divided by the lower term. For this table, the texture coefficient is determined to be 1.00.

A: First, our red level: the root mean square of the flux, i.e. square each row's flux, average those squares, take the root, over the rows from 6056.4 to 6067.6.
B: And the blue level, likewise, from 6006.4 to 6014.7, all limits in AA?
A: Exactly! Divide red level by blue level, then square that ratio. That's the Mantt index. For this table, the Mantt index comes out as 1.029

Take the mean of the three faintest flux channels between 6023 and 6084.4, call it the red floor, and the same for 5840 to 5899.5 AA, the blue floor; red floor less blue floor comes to 1.04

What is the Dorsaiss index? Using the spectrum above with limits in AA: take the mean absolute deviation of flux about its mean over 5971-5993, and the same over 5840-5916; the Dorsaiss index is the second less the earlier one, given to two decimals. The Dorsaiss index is 0.14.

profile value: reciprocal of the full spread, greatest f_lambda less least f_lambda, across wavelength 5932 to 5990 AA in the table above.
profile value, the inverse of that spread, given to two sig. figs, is 2.0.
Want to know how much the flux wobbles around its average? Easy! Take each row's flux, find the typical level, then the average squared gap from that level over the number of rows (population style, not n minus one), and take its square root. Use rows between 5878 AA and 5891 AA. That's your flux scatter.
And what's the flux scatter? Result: 0.39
